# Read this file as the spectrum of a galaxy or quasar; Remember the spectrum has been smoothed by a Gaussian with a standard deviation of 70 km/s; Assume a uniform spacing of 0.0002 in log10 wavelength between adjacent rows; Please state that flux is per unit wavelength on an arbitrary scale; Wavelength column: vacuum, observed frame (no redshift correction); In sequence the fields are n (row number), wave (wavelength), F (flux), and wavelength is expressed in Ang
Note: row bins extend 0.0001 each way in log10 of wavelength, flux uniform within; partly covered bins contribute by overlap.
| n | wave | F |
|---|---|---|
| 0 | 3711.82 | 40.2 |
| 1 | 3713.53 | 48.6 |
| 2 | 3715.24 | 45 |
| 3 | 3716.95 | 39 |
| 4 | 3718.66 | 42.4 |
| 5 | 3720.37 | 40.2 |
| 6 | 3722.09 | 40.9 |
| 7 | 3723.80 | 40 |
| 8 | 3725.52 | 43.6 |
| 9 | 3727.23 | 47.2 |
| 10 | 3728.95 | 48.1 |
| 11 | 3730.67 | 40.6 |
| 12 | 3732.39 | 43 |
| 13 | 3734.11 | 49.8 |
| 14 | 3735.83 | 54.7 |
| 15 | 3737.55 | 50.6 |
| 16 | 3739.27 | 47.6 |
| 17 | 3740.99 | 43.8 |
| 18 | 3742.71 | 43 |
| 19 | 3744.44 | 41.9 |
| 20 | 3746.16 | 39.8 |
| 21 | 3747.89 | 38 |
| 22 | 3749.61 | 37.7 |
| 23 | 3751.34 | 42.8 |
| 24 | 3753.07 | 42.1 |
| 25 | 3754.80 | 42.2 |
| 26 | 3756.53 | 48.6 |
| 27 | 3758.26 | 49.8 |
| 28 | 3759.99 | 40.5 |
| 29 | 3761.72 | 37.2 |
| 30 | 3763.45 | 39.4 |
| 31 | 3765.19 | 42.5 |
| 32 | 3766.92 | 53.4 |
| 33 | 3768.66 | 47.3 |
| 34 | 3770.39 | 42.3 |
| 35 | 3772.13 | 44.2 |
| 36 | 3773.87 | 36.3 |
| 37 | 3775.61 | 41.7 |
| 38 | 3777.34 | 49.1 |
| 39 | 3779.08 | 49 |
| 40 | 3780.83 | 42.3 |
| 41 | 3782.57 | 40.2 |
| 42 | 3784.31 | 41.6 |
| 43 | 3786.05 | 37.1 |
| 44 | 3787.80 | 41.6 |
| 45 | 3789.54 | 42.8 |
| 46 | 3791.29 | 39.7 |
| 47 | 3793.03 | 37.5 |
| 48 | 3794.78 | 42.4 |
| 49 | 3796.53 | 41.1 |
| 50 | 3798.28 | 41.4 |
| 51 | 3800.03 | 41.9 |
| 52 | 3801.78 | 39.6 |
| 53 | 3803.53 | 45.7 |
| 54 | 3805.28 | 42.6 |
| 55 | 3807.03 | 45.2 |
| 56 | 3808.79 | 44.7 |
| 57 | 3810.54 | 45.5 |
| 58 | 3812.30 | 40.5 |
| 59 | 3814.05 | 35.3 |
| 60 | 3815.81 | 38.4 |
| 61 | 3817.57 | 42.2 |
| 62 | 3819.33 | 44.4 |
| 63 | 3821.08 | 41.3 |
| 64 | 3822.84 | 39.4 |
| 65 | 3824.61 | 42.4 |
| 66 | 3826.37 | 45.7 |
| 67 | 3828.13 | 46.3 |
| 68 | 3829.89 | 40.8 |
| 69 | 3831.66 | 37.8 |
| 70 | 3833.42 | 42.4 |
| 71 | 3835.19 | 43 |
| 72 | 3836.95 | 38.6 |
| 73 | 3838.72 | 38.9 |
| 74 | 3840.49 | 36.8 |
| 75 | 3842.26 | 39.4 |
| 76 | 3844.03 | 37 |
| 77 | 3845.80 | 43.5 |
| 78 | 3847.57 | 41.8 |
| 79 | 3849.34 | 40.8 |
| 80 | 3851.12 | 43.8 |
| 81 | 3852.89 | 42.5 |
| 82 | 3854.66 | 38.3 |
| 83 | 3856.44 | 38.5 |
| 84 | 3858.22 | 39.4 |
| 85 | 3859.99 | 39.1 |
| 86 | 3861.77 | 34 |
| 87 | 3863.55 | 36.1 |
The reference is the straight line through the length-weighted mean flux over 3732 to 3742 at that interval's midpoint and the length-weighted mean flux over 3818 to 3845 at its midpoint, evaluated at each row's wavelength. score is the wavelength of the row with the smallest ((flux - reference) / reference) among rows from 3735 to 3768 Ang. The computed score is 3749.61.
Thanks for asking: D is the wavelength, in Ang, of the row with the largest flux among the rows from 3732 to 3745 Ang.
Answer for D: 3735.83 Ang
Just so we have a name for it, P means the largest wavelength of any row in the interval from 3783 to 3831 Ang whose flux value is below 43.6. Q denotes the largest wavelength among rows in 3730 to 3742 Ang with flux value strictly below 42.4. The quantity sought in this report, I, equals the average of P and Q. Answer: 3780.3 Ang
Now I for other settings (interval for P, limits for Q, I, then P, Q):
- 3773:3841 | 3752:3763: 3801.1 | 3840.49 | 3761.72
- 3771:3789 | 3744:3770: 3775.6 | 3787.80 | 3763.45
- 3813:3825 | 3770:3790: 3806.2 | 3824.61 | 3787.80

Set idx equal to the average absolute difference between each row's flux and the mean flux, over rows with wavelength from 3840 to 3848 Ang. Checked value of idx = 2.4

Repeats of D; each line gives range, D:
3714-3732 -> 3728.95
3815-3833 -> 3828.13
